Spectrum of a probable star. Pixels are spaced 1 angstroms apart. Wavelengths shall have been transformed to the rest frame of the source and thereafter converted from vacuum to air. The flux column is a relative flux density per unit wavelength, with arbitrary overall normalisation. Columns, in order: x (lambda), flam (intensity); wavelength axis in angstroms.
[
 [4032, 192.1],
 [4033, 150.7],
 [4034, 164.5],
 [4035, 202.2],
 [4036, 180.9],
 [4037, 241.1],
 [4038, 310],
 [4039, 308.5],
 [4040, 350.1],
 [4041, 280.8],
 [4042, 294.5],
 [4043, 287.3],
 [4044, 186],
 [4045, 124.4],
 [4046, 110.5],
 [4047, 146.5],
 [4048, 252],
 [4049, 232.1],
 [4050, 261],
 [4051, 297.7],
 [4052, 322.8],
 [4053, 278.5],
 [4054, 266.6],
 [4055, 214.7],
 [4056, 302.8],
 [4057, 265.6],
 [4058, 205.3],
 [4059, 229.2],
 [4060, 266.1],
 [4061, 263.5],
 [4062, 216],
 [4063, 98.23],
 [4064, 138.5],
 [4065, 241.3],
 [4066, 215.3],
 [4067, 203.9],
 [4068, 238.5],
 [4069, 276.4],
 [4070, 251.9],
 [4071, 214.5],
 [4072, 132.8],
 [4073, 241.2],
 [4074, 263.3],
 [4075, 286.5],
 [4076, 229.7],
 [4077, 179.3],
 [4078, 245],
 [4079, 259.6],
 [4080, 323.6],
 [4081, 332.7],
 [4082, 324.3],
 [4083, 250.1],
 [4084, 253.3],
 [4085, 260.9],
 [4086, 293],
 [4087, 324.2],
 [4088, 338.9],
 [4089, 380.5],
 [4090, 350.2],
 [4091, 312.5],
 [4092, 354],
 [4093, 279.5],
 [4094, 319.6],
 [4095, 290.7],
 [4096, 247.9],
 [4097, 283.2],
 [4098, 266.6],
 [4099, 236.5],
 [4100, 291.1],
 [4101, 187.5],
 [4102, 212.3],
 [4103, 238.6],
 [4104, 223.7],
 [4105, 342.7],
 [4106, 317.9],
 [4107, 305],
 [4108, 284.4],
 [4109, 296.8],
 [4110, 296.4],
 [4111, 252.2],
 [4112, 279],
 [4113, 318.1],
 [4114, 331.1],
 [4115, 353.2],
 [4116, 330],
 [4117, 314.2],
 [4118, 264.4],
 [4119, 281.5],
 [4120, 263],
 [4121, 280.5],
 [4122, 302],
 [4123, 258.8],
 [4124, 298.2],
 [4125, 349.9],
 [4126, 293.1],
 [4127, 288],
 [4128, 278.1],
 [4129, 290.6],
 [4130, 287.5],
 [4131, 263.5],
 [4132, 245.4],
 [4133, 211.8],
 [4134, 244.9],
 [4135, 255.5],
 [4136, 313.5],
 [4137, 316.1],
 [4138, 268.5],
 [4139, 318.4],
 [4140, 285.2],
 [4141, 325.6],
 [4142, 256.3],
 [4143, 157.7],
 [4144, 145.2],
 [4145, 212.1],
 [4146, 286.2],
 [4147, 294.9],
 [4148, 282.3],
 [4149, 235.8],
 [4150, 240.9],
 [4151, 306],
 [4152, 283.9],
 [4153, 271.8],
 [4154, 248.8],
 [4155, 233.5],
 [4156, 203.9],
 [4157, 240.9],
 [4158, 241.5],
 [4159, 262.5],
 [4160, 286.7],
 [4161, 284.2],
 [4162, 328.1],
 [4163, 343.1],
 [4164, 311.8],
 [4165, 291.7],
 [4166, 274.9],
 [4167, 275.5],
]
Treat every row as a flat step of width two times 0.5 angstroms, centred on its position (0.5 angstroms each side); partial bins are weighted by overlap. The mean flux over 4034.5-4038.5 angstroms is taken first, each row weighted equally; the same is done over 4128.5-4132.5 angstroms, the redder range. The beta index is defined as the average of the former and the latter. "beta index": 253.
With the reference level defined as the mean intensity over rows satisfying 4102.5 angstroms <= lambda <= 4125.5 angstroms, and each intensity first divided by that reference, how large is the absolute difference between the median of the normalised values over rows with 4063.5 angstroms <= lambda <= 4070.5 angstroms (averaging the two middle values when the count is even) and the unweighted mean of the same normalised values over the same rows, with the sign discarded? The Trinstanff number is 0.050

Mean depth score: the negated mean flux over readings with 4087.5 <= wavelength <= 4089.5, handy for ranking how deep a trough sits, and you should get -360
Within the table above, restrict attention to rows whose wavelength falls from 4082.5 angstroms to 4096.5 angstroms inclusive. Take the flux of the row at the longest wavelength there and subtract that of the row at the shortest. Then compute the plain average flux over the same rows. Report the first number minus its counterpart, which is -306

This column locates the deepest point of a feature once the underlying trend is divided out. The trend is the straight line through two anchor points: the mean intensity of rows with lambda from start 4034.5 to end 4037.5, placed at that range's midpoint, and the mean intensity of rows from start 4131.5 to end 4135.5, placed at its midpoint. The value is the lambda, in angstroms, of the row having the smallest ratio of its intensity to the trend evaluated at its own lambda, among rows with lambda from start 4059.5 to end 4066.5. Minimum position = 4063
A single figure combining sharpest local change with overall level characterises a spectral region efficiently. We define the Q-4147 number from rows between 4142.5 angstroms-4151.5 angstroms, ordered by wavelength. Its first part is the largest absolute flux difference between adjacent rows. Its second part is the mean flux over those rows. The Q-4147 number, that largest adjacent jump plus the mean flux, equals 314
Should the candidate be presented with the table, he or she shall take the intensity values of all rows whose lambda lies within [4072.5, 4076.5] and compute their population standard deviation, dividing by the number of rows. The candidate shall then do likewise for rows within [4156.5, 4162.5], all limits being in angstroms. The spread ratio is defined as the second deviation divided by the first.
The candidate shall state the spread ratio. 1.4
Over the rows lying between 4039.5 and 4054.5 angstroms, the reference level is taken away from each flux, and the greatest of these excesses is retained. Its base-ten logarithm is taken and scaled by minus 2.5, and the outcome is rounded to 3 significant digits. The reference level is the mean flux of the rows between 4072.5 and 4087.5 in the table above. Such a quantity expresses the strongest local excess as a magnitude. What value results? -4.74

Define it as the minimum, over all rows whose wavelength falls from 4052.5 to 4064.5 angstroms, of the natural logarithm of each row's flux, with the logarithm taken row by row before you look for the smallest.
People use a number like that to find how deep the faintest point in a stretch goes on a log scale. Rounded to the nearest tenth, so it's 4.6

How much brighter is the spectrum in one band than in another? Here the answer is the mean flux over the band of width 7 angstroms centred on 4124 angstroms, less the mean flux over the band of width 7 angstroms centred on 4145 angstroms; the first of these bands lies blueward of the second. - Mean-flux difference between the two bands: 62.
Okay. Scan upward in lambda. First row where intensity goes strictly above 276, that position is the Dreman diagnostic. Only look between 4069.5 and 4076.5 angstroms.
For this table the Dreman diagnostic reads 4075 angstroms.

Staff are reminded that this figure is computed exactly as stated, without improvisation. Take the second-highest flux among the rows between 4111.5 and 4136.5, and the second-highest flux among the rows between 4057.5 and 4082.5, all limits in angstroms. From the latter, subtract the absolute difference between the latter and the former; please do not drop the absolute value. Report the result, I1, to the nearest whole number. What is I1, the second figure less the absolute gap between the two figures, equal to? 299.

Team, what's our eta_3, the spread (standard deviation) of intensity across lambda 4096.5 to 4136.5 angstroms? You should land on 38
